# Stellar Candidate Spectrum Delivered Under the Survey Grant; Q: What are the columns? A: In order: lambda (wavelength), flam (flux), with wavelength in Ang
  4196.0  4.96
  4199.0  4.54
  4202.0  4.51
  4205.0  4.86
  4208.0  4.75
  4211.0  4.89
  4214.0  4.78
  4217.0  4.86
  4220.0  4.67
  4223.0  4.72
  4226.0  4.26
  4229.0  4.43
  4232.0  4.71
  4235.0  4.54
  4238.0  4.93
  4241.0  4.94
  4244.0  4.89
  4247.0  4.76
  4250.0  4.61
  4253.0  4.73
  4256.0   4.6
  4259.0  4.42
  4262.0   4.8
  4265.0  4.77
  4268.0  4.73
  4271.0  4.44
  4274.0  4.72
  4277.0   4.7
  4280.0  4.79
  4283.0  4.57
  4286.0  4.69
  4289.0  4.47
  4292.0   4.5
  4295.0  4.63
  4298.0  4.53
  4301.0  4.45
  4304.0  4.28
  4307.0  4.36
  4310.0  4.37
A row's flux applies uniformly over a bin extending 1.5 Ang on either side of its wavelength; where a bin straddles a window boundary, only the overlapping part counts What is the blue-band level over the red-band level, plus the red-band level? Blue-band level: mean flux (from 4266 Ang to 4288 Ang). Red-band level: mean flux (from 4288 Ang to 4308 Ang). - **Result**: 5.51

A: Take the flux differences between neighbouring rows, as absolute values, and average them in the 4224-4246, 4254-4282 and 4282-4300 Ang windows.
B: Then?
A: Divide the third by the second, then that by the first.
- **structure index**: 4.11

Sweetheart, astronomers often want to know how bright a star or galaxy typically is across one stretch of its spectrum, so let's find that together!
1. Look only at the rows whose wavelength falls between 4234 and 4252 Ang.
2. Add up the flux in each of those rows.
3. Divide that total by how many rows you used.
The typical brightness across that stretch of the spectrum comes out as 4.78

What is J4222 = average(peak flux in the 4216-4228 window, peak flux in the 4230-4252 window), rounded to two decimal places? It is 4.90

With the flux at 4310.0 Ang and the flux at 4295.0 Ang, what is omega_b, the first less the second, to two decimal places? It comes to -0.26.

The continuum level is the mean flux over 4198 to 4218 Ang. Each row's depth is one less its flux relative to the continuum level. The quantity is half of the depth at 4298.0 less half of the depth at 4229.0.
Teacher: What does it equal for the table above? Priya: -0.011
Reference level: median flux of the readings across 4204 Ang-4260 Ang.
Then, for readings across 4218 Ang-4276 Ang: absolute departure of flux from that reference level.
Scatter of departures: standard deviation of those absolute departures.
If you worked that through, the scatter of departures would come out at 0.13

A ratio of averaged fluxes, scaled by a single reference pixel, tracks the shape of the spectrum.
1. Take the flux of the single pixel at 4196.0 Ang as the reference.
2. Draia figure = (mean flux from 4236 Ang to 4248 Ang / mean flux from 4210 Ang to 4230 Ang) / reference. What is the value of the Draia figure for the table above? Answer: 0.211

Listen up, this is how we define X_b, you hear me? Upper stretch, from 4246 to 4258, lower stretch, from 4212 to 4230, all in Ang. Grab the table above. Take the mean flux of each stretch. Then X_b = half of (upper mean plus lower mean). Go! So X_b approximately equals 4.65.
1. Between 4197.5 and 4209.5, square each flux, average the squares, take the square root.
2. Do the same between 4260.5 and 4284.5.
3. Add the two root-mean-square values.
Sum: 9.36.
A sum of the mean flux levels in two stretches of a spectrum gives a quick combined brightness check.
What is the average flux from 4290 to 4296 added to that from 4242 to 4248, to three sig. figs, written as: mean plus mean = 9.39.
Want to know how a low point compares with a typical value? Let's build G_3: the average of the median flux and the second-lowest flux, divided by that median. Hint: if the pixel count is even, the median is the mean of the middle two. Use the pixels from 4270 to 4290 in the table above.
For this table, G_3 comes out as 0.977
